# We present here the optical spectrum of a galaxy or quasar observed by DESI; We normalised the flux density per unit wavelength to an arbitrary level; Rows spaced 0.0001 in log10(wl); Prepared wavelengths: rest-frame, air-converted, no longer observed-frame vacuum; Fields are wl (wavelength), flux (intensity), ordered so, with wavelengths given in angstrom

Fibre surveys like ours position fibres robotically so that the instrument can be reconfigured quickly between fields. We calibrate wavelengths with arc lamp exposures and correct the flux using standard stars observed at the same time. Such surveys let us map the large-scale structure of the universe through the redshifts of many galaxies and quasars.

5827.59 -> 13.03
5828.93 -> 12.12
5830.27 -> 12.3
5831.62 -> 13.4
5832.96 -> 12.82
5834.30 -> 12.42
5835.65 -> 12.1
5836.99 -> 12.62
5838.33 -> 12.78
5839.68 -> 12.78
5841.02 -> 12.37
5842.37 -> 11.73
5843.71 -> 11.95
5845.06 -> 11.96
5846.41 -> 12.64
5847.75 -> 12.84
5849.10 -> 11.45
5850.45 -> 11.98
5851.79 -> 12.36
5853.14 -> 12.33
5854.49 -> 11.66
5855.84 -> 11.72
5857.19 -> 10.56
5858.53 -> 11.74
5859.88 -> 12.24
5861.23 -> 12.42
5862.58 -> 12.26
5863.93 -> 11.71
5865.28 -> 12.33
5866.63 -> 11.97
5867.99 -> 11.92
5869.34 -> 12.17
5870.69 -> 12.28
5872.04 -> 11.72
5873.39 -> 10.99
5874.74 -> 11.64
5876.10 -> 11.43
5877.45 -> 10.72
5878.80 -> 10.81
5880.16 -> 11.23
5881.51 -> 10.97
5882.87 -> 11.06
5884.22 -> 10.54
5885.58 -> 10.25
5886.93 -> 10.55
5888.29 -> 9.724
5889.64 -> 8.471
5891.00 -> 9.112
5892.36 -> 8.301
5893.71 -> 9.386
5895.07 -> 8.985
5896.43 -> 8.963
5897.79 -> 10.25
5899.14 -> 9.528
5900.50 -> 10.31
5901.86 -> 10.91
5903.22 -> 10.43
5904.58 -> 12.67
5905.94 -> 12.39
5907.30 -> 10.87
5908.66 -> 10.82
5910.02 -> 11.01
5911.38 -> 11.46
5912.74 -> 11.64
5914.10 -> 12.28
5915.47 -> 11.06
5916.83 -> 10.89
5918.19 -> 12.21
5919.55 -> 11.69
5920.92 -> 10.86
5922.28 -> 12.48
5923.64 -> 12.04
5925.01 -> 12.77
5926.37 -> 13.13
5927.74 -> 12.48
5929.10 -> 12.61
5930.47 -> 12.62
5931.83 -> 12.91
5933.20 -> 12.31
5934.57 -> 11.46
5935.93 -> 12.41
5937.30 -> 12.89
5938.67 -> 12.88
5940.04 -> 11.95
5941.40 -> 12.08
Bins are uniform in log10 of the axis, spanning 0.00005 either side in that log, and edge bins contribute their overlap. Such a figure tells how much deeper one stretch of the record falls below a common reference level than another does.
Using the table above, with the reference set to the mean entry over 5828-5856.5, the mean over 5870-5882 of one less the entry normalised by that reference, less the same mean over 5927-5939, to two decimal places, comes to 0.10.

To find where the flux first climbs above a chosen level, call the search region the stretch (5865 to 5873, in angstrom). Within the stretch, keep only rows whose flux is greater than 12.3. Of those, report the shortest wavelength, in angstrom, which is 5865.28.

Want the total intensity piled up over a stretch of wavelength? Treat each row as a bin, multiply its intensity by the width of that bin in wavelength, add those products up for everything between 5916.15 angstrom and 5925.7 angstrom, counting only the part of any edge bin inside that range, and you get 113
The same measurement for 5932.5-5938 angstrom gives 67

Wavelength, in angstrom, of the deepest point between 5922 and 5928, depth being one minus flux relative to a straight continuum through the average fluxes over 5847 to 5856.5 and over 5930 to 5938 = 5923.64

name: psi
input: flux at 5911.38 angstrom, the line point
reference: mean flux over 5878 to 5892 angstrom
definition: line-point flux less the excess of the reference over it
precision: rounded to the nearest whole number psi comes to 13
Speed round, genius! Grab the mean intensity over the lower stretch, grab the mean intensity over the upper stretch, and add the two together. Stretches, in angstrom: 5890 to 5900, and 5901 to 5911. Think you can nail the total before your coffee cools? 20.5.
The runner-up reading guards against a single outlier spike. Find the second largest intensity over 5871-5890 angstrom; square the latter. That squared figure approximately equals 135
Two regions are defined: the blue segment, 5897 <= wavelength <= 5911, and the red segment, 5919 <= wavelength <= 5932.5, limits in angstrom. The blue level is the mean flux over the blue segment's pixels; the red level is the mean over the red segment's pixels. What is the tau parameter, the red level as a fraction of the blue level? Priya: 1.13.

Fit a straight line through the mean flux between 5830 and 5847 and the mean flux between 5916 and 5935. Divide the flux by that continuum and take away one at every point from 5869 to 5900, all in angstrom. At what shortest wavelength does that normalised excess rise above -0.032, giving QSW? 5869.34 angstrom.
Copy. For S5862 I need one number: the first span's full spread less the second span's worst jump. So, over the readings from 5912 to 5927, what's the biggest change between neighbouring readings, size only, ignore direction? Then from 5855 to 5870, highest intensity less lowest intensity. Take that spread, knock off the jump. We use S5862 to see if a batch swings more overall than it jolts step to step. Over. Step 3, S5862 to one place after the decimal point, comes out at 0.2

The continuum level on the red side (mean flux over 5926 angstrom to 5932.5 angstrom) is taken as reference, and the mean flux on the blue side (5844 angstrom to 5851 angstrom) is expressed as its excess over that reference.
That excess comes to -0.6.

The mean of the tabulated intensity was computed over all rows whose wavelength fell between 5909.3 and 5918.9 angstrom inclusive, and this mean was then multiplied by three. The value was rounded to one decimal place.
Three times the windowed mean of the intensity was 34.5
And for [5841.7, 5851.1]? 36.2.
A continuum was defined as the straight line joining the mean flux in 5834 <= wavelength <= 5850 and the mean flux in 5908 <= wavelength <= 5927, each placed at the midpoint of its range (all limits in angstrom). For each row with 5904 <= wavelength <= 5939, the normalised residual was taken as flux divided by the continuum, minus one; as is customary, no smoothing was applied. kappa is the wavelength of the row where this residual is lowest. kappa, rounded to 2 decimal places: 5908.66 angstrom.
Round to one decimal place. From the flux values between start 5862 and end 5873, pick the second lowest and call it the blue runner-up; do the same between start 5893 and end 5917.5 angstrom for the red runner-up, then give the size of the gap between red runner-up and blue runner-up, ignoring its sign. 2.7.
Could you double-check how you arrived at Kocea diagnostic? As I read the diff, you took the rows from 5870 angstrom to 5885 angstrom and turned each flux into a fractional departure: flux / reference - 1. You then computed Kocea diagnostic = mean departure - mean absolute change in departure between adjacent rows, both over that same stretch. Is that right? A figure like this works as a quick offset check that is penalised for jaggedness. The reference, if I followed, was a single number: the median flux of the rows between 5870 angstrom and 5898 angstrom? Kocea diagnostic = 0.023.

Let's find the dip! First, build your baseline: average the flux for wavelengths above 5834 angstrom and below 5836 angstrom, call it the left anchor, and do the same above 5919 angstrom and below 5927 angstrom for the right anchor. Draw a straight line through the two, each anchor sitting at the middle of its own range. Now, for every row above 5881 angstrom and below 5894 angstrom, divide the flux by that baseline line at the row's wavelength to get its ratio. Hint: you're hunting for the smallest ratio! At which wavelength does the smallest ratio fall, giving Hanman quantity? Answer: 5892.36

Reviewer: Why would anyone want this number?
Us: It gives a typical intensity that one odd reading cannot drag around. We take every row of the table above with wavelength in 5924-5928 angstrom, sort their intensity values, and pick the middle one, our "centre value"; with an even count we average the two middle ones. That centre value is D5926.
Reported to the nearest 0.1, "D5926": 12.8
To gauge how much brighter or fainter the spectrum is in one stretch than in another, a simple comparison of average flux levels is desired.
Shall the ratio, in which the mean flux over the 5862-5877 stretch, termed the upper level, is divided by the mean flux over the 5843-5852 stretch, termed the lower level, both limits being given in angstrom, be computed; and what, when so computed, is 0.97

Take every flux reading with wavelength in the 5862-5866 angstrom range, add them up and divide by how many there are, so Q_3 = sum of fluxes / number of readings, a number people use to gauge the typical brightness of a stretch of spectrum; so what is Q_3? 12.1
